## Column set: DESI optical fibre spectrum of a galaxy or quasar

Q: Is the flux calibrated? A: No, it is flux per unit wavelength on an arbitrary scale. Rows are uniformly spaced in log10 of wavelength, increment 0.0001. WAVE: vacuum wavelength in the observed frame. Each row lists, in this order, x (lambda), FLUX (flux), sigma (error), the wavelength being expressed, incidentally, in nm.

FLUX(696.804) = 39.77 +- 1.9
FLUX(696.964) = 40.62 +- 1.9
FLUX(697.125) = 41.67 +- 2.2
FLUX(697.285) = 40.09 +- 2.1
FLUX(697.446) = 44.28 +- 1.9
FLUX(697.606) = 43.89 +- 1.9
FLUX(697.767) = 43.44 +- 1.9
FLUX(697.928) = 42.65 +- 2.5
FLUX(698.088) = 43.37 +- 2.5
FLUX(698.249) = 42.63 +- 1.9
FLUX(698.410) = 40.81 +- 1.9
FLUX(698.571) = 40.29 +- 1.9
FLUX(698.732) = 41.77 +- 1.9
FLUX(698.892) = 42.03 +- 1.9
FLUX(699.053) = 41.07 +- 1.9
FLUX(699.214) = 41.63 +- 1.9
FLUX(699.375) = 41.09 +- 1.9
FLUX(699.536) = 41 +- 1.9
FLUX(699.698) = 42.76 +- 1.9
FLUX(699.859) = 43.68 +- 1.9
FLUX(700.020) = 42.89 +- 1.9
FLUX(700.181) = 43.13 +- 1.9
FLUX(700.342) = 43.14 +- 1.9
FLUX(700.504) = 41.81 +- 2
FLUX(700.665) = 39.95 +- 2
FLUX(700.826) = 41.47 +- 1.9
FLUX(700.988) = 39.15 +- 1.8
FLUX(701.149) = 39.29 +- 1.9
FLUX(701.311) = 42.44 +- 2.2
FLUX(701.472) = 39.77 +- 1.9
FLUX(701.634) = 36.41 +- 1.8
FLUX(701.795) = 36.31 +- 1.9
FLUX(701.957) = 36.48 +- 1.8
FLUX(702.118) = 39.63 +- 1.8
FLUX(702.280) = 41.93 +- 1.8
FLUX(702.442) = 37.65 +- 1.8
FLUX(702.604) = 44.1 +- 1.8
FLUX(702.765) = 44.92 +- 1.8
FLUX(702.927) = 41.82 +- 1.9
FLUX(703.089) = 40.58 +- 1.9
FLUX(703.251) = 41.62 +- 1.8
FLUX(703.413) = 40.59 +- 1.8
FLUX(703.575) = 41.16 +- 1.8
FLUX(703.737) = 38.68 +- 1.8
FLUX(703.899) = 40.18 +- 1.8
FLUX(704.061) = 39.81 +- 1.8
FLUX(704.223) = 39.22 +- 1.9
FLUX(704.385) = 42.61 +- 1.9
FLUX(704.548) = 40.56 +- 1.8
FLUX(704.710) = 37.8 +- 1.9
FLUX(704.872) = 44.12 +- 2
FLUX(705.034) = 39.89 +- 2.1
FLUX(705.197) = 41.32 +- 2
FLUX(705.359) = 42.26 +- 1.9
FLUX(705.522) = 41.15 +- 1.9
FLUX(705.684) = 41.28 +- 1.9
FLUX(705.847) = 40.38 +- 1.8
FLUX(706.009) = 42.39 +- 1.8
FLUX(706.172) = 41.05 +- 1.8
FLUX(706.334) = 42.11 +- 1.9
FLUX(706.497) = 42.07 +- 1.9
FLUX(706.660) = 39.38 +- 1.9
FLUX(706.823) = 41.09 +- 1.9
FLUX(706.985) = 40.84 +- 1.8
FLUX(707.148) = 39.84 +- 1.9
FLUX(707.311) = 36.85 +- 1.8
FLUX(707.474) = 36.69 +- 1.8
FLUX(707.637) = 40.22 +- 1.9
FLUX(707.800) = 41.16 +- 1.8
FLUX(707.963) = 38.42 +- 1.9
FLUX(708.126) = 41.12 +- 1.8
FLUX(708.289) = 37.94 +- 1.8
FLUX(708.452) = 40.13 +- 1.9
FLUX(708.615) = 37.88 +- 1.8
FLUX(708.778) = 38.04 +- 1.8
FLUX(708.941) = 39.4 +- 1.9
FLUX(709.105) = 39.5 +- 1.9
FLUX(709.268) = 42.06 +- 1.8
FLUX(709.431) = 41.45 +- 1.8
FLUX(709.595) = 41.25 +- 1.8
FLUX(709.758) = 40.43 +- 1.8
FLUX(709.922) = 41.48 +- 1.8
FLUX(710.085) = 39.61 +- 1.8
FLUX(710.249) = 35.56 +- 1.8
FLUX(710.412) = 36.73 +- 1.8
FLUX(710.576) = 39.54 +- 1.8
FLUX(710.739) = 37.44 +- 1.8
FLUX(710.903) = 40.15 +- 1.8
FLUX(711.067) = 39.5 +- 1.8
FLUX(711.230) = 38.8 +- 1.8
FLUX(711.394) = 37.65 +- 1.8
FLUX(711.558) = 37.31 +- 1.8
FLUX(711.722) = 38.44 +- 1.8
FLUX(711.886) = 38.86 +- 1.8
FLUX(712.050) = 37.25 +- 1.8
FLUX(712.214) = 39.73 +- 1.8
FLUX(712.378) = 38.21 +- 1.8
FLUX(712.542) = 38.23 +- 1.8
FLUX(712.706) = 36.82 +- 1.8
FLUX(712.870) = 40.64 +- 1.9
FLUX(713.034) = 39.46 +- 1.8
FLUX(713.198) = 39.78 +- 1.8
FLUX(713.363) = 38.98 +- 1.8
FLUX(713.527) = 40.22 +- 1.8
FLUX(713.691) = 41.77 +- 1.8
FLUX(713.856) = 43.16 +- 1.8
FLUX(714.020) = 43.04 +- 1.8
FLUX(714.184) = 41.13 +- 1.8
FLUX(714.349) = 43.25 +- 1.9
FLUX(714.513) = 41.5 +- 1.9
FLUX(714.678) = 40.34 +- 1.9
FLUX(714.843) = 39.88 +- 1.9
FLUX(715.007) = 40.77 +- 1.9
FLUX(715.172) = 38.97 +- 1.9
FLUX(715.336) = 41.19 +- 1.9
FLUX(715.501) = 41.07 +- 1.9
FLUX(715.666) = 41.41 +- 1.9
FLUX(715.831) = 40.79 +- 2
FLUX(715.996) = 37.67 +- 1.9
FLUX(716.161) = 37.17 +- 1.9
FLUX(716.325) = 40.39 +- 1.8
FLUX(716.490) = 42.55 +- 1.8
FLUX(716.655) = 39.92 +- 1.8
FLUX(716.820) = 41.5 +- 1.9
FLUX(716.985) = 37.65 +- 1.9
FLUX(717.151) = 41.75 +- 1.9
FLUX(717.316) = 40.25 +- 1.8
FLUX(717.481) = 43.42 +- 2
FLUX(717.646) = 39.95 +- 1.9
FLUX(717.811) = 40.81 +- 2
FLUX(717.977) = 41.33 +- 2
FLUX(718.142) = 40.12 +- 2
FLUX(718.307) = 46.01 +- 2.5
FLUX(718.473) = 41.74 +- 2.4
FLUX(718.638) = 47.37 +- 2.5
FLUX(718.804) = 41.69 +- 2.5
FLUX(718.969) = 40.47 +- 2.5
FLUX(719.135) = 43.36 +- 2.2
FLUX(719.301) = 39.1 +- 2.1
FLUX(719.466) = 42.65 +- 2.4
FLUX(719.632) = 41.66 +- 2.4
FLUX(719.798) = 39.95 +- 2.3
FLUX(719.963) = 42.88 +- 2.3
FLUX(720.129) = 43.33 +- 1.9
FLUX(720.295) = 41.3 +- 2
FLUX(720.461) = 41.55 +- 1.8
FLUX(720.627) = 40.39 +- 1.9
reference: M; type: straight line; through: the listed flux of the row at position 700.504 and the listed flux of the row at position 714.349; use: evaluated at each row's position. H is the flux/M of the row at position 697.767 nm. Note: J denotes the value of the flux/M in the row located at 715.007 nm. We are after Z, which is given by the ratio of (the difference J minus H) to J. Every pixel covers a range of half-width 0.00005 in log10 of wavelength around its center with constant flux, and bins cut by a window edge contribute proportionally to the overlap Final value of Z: -0.11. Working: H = 1.05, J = 0.94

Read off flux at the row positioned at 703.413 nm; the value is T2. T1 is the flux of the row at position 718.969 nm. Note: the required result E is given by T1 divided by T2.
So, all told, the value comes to 1.00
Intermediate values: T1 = 40.47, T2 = 40.59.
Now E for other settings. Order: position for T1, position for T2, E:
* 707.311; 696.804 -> 0.93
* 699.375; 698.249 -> 0.96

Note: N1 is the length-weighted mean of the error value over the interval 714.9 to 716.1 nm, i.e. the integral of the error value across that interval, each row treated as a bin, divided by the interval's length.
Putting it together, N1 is 1.91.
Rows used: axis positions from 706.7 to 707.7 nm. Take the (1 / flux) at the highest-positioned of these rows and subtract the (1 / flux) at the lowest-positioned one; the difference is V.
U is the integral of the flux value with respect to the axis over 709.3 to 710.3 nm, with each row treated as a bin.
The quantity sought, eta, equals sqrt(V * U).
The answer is 0.15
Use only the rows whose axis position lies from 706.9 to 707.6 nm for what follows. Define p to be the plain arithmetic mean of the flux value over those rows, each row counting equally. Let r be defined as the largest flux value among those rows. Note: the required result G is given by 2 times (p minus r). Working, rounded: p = 38.6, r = 40.84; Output -5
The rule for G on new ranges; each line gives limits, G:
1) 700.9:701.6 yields -5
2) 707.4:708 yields -4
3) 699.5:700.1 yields -2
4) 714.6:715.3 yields -2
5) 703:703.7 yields -1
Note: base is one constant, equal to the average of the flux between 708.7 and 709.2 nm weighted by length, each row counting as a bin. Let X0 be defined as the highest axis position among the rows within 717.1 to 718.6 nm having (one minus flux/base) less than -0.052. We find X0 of 718.473 nm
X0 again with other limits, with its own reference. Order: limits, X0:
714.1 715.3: 714.513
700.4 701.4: 701.311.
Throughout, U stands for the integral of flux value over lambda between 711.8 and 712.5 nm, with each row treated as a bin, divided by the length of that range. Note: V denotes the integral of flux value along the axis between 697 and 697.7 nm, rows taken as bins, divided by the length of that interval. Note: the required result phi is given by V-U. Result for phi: 3.9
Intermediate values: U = 38.5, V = 42.4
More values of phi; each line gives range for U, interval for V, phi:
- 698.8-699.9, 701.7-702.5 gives -3.4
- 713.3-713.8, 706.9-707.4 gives -1.3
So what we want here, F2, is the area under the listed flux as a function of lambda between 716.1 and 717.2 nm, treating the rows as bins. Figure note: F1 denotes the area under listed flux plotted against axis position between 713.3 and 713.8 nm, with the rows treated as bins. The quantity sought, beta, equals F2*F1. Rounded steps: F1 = 20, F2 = 44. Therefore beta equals 895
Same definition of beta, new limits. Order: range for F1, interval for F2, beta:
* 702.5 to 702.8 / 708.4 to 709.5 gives 578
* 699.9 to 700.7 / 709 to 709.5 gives 694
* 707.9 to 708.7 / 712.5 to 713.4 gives 1099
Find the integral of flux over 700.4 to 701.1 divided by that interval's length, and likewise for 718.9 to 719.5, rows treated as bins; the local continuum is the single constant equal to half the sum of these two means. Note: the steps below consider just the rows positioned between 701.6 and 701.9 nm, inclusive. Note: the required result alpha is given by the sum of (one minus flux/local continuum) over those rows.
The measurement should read 0.22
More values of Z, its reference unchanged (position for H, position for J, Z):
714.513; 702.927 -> 0.04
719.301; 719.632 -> 0.06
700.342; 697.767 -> 0.01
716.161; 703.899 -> 0.10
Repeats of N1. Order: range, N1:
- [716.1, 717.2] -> 1.86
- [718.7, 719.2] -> 2.41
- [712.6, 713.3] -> 1.82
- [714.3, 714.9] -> 1.90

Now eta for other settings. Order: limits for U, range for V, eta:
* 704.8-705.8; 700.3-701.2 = 0.31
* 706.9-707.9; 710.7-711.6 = 0.06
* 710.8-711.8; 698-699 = 0.17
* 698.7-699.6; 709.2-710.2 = 0.23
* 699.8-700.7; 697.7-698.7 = 0.26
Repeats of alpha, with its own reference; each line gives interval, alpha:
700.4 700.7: 0.00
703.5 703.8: 0.05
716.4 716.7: -0.01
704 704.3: 0.07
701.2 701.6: -0.01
